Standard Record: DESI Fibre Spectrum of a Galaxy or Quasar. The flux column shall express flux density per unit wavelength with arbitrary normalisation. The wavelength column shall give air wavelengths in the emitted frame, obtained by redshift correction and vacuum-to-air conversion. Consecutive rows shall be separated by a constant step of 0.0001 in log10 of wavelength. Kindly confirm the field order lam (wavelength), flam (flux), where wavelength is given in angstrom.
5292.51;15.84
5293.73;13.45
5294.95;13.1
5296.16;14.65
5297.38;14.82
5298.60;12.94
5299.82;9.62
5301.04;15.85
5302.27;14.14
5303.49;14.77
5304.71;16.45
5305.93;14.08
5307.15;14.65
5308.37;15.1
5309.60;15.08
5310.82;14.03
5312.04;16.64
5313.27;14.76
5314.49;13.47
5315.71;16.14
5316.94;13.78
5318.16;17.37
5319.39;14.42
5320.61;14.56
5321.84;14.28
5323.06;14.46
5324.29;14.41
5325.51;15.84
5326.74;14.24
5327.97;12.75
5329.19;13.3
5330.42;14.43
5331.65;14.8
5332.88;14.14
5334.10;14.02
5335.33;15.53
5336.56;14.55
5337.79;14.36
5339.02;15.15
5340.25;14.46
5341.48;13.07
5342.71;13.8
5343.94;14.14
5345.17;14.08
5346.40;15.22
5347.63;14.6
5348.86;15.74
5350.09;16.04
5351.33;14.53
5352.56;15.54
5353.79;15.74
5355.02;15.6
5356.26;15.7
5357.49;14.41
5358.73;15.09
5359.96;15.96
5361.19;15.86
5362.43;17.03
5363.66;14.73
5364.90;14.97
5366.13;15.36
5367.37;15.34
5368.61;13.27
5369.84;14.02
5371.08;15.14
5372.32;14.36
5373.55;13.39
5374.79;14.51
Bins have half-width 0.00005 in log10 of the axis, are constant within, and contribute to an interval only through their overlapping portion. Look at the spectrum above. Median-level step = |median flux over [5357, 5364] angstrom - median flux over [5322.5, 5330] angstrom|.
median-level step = 1.15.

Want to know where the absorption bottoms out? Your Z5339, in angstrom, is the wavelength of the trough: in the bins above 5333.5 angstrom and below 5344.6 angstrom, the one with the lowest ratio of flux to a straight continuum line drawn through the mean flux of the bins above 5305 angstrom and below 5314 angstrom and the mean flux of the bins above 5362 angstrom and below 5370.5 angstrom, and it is 5341.48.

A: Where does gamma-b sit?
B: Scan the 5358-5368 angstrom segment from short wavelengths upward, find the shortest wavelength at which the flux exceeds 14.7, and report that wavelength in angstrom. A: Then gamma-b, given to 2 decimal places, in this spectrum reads 5358.73 angstrom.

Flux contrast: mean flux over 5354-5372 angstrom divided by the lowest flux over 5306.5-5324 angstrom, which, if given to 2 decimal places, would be 1.13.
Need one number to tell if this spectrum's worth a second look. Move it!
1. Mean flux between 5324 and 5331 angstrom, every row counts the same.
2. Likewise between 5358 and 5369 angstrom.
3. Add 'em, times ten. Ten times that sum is 295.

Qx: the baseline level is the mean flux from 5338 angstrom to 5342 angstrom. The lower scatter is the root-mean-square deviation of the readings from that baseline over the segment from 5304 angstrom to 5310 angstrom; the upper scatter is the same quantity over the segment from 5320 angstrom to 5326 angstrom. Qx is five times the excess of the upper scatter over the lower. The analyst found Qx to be -2.0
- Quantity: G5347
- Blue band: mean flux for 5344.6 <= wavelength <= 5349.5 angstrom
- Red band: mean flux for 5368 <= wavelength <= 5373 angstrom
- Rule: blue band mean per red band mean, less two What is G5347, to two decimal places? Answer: -0.95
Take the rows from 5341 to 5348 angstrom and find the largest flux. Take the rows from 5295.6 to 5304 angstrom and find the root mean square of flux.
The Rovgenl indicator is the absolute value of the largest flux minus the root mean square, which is 1.3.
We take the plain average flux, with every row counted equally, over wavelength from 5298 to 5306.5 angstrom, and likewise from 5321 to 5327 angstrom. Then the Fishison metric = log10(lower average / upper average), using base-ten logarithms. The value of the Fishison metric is -0.02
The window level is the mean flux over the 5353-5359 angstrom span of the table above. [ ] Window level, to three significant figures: 15.3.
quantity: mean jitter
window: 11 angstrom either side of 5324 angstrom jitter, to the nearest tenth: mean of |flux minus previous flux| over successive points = 1.2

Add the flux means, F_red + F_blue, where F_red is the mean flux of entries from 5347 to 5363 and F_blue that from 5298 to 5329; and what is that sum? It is 30.1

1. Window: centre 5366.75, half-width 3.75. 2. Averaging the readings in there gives 14.6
